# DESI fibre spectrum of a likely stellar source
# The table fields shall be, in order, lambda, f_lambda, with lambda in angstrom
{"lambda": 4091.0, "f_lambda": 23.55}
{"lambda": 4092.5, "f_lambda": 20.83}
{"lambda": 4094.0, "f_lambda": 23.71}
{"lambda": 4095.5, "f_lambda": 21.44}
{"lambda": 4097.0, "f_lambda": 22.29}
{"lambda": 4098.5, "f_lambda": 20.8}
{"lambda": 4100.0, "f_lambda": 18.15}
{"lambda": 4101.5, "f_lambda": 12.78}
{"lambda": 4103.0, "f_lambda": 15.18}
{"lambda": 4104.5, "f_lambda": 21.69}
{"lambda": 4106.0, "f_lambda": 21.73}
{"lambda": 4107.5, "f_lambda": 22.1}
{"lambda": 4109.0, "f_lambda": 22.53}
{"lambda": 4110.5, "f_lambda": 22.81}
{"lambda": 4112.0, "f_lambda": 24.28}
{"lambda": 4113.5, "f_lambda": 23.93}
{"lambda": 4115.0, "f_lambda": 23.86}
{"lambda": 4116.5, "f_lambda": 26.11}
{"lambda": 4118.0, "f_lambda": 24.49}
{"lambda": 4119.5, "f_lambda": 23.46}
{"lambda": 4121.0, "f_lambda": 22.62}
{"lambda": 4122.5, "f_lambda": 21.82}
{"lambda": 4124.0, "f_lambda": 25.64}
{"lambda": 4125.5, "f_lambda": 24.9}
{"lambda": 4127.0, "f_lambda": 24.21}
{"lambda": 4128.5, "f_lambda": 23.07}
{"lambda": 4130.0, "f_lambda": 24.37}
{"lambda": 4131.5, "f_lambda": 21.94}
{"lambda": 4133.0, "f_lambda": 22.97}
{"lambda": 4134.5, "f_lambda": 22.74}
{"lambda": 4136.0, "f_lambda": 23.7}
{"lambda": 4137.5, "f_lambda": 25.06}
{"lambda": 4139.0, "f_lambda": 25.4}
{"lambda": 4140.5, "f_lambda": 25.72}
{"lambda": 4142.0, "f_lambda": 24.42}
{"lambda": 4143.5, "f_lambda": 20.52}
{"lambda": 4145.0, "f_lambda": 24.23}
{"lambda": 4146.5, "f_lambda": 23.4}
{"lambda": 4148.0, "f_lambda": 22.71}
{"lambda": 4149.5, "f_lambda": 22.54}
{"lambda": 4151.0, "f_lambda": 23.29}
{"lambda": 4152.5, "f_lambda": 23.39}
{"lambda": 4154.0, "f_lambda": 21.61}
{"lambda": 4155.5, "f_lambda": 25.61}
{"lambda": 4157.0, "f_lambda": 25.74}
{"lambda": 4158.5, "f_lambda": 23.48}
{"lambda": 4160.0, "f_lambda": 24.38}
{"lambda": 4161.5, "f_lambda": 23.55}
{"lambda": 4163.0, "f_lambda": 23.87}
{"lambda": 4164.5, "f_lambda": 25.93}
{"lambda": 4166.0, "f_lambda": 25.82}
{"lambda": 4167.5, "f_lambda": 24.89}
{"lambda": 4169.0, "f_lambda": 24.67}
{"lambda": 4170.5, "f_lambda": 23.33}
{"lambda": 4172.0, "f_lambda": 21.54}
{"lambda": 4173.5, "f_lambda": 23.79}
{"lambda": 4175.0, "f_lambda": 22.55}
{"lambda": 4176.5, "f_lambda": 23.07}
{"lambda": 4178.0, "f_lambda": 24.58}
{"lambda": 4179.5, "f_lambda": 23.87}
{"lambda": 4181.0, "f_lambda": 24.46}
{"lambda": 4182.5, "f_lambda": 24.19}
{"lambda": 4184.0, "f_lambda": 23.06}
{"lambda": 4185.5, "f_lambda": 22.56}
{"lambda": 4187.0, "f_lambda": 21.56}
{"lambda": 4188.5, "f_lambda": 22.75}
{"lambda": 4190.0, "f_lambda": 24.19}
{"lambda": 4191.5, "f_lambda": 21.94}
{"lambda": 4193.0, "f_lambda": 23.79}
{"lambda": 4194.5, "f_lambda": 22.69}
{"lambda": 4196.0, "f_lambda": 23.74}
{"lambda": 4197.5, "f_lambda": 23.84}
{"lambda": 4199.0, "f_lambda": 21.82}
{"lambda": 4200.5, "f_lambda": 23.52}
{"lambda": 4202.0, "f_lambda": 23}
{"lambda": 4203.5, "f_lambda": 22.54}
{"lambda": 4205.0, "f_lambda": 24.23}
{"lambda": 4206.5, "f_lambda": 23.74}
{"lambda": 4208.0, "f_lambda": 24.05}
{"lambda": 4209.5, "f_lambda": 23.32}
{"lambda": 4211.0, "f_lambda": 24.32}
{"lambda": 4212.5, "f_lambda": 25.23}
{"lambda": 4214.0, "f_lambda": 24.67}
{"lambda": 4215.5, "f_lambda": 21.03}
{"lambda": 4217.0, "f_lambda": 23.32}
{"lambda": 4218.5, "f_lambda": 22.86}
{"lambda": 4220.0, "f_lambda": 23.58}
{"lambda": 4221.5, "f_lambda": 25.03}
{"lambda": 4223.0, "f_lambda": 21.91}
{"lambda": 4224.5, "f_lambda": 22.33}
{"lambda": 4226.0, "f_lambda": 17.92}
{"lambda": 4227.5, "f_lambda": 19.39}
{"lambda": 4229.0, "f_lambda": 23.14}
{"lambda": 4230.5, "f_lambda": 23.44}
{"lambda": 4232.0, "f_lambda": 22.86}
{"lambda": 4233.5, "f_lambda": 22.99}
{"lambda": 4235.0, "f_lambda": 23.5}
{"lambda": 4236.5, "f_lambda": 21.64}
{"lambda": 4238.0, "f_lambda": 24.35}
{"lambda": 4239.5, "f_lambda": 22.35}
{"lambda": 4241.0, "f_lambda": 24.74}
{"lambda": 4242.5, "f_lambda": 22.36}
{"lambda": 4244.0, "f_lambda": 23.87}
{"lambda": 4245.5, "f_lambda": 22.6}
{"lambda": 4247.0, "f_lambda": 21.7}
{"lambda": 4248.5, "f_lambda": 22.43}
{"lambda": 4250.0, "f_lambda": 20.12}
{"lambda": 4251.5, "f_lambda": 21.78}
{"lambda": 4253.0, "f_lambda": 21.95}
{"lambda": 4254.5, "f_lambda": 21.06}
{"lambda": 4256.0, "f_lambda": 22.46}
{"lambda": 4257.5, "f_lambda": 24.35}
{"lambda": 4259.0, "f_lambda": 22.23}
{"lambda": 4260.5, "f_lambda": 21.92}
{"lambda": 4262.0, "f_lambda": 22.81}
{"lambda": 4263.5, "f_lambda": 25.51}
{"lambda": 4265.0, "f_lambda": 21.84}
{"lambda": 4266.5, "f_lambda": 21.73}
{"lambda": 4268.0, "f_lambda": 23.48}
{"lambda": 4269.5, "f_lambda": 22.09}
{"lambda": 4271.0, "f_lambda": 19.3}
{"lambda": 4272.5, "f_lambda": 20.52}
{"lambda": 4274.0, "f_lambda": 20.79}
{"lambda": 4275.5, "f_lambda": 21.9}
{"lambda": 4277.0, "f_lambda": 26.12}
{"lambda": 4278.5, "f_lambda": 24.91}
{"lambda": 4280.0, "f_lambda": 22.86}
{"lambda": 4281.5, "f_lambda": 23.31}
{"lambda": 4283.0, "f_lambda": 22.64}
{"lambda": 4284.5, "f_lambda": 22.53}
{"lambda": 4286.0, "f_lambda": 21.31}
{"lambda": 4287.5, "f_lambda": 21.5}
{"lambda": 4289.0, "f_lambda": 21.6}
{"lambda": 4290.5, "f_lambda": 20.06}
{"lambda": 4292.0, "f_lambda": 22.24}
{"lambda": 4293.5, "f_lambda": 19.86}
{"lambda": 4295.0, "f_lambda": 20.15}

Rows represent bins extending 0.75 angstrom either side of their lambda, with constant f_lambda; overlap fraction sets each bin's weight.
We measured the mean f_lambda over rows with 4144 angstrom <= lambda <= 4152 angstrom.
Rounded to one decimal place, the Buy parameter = 23.2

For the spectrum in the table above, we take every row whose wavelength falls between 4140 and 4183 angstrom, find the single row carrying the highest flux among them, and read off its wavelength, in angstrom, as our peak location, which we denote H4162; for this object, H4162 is 4164.5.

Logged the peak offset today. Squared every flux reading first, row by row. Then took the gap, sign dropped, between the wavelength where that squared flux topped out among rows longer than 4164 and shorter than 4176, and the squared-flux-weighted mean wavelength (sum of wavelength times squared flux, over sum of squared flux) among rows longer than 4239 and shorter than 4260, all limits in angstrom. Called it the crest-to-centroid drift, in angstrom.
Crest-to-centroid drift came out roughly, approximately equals 84.6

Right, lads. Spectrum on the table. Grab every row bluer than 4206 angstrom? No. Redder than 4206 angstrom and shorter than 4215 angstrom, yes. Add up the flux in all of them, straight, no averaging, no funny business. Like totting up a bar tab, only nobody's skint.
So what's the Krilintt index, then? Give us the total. 145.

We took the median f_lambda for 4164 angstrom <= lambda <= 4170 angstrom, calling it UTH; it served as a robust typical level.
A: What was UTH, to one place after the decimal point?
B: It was 25.4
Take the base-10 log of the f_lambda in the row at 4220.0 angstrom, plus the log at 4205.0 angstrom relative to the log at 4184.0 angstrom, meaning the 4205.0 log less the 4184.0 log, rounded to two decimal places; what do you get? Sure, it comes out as 1.39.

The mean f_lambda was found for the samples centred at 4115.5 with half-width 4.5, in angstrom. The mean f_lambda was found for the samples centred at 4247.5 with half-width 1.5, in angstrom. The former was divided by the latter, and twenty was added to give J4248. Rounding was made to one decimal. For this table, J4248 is 21.1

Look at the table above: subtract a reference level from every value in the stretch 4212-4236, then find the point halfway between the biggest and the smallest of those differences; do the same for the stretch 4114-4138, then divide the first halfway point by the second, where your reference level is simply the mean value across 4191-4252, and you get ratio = -1.2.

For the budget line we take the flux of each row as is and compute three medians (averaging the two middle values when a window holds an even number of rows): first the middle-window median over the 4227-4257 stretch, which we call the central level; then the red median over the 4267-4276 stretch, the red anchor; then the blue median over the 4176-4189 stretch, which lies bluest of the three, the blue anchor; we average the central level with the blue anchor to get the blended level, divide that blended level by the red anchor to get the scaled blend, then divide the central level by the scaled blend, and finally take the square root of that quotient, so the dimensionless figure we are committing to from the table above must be 4.59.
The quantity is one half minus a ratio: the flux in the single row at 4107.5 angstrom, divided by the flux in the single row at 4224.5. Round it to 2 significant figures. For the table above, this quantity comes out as -0.49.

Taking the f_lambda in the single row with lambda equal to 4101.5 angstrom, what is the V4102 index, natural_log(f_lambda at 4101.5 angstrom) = 2.55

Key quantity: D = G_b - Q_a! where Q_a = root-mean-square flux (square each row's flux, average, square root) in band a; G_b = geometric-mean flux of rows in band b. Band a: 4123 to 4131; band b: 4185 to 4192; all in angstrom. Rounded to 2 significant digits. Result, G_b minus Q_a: -1.9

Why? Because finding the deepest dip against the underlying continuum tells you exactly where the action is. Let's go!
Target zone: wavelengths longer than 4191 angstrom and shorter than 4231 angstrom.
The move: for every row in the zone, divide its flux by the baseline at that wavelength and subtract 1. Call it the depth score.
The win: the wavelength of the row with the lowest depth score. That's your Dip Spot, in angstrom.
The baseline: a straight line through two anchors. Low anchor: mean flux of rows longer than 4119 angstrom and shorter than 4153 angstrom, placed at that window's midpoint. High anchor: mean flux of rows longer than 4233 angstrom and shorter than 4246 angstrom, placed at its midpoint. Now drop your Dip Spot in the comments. 4226.0 angstrom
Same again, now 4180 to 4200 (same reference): 4187.0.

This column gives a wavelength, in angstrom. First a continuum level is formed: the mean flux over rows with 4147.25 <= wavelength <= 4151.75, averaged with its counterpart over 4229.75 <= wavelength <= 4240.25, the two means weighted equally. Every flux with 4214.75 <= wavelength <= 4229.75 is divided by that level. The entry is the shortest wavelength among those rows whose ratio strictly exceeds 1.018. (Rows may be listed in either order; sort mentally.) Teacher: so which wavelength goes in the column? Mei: 4220.0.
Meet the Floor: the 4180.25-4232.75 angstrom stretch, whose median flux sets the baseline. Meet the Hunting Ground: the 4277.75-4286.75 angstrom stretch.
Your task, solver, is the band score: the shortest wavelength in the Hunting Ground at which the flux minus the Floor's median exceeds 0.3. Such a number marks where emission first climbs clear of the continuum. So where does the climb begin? 4278.5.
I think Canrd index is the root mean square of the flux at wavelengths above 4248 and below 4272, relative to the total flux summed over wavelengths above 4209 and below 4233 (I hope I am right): 0.0610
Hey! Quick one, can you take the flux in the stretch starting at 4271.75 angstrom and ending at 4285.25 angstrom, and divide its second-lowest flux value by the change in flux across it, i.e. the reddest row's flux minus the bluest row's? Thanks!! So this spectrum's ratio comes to 10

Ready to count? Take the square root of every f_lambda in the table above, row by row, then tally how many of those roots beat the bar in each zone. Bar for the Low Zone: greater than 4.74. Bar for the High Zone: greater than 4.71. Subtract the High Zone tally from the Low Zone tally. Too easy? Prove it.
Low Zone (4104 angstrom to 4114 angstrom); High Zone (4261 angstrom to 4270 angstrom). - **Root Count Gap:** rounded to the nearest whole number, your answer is 1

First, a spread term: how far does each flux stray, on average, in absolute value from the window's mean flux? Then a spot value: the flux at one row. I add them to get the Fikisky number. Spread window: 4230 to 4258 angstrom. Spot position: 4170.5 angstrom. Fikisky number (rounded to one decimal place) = 24.3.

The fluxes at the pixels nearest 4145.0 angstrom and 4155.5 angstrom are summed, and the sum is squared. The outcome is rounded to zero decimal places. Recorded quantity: 2484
